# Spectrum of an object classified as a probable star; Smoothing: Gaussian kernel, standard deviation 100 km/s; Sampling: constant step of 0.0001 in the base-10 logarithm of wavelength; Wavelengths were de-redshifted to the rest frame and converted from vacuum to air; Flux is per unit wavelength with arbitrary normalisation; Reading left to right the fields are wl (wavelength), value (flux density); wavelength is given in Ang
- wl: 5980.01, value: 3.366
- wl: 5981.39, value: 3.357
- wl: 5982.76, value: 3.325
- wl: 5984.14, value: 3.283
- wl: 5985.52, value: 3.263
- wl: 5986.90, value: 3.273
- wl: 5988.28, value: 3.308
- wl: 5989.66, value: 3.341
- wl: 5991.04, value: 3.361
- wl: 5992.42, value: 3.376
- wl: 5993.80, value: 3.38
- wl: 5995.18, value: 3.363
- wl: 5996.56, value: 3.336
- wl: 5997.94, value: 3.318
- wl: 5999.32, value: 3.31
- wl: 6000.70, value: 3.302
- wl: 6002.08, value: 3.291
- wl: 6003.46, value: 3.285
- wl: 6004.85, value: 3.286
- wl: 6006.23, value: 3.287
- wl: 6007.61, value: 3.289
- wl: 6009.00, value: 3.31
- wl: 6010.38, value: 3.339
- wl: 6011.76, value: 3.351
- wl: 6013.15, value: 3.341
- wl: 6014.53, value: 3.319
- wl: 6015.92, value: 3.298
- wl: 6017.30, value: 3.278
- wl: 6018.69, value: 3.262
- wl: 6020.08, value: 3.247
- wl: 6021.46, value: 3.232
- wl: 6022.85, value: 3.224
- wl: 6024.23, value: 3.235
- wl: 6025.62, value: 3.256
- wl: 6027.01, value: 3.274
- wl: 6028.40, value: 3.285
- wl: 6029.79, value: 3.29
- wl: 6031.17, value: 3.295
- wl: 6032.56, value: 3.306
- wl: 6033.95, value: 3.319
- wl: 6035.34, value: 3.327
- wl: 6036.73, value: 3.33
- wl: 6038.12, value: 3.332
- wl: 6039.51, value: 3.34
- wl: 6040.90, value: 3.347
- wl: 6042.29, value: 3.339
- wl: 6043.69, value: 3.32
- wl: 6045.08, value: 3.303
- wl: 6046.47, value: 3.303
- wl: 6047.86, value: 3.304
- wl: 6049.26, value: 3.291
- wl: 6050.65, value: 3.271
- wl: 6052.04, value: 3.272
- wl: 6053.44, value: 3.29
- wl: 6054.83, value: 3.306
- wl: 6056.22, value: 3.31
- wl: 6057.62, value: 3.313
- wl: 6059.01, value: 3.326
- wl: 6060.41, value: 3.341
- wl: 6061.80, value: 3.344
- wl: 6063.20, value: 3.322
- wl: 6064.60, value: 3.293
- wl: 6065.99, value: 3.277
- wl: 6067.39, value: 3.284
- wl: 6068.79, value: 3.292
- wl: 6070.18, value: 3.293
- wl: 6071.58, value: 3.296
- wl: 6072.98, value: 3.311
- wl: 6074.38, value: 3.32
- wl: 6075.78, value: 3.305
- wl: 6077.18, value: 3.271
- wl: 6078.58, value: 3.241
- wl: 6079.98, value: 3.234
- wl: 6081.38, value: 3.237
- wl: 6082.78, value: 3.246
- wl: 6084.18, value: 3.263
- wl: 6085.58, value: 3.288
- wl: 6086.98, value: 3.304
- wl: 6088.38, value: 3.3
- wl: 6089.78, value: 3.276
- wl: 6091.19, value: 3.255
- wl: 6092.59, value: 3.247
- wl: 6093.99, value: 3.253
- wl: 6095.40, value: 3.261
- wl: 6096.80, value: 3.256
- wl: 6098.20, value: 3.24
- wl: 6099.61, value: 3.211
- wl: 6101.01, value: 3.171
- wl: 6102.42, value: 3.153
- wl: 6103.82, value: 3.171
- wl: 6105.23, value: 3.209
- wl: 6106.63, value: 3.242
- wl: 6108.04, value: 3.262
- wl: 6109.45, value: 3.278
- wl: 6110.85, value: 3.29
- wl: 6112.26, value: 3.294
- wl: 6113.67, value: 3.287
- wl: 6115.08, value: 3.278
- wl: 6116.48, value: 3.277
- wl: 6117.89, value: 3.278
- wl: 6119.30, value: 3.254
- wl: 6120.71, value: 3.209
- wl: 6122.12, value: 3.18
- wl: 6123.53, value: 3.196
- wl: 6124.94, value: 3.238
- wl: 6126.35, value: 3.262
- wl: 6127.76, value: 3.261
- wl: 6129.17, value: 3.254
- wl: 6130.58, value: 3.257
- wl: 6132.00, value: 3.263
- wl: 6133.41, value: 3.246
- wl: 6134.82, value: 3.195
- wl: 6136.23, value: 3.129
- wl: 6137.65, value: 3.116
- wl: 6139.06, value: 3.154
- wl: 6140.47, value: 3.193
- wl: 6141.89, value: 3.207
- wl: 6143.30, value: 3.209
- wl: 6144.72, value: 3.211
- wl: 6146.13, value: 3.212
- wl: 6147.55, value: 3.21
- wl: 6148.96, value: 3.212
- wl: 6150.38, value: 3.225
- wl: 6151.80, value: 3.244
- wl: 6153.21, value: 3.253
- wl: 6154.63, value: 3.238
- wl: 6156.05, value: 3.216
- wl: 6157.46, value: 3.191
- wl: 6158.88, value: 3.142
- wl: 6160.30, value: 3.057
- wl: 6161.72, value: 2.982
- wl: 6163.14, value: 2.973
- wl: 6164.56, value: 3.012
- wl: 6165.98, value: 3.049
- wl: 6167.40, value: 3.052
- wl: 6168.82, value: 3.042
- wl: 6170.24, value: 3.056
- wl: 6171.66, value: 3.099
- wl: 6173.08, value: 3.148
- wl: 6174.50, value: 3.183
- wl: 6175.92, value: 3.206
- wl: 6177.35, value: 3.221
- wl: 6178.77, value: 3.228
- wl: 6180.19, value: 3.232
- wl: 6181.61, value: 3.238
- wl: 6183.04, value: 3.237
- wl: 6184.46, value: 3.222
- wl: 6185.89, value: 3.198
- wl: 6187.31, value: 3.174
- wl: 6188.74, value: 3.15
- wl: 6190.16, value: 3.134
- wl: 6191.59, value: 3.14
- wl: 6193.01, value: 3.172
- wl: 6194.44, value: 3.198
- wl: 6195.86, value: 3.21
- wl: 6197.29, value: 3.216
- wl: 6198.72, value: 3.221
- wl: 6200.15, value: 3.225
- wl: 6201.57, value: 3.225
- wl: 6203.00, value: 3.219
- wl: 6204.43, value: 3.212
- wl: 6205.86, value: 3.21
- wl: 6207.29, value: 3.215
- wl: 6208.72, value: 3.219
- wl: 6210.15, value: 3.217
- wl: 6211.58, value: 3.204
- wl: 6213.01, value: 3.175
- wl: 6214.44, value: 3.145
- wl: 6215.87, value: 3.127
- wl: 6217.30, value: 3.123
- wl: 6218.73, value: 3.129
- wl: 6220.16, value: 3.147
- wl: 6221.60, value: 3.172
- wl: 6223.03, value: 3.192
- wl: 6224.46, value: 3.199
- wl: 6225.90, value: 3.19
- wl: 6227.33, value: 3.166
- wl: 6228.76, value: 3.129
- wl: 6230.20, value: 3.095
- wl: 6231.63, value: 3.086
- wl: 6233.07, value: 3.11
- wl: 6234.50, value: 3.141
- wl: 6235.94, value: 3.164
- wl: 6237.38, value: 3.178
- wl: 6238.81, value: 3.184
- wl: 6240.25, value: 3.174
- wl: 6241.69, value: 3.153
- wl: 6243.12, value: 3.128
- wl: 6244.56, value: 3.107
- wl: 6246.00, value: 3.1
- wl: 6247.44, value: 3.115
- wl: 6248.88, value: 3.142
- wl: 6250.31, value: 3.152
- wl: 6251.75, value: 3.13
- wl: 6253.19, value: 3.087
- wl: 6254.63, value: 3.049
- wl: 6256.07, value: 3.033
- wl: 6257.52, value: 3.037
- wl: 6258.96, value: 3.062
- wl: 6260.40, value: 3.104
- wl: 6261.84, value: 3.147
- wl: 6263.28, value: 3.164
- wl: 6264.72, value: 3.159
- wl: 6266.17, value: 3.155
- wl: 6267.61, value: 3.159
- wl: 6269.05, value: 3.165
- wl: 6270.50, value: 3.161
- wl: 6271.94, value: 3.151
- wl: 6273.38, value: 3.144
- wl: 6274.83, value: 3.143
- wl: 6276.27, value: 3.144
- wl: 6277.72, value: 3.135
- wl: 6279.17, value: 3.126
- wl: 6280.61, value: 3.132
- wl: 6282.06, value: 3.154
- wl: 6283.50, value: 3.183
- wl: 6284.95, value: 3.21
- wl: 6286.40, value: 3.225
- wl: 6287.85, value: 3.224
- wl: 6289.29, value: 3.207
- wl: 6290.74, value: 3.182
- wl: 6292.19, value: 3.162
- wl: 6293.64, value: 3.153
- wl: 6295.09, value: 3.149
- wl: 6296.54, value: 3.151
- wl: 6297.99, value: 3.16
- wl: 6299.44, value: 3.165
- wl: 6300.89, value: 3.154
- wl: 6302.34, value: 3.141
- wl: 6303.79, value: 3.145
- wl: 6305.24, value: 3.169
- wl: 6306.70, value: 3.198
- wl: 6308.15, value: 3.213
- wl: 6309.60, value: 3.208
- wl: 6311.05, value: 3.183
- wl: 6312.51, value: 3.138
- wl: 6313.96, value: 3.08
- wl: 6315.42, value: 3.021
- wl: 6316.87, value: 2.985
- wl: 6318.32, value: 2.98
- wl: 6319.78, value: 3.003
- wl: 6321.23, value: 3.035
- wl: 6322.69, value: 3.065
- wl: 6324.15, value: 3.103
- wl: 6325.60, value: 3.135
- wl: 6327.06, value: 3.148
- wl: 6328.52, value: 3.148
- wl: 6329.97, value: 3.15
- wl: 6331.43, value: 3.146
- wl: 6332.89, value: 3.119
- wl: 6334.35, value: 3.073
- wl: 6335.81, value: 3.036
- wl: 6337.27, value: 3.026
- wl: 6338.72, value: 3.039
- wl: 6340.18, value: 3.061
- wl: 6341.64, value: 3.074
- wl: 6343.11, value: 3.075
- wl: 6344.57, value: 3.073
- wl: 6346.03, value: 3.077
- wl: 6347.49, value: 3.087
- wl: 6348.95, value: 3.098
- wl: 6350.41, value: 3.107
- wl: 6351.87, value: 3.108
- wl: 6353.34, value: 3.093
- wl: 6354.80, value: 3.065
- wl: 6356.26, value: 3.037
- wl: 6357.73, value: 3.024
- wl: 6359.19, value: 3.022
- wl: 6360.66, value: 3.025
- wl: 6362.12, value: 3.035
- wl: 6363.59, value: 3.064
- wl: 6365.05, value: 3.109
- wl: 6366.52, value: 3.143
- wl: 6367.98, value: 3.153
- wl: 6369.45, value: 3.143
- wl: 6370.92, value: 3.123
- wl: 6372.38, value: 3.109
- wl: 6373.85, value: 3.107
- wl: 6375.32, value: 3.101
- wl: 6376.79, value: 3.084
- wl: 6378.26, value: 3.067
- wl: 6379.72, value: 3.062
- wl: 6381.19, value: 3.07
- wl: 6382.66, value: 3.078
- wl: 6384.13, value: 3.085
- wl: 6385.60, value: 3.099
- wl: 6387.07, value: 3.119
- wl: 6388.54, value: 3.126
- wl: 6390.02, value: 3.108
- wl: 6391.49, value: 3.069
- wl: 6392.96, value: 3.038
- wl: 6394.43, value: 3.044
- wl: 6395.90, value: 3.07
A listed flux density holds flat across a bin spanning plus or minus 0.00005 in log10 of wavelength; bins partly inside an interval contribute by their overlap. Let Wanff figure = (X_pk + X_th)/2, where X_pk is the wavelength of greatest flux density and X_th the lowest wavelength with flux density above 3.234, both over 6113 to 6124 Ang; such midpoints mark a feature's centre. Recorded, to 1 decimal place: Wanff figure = 6113.7 Ang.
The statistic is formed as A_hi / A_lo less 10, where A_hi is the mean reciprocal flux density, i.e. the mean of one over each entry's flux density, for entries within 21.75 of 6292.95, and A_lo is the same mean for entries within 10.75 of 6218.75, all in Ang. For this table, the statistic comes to -8.999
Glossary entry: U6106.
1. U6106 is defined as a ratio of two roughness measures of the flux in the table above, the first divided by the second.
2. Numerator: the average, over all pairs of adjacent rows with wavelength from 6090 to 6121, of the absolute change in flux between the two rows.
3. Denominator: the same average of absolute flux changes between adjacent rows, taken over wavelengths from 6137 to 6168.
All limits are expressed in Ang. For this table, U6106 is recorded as 0.72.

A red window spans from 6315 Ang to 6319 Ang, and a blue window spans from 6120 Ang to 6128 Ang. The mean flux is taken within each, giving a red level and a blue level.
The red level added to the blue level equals 6.22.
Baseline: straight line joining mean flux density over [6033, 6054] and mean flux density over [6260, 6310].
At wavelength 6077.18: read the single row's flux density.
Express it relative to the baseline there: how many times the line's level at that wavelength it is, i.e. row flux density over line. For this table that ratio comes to 0.994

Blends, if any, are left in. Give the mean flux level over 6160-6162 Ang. 3.02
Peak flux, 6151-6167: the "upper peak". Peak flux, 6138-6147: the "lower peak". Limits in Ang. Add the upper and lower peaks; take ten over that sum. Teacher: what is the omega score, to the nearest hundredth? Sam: 1.55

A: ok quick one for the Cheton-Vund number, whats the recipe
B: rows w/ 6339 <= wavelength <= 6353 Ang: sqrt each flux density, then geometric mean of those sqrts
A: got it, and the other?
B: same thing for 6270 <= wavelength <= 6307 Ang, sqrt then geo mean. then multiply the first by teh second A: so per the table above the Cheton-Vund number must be 3.12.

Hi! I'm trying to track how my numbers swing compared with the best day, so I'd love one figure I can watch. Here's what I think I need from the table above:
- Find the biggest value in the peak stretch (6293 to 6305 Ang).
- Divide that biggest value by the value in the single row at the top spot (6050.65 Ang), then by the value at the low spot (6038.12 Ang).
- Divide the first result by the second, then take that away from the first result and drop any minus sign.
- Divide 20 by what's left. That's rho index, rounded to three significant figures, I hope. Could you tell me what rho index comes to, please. 392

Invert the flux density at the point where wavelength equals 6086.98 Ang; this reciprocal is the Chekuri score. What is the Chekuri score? 0.303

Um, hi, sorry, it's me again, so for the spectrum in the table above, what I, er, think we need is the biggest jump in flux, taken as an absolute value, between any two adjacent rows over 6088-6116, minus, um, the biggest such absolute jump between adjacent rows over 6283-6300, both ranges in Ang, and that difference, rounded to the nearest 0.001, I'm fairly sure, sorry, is 0.013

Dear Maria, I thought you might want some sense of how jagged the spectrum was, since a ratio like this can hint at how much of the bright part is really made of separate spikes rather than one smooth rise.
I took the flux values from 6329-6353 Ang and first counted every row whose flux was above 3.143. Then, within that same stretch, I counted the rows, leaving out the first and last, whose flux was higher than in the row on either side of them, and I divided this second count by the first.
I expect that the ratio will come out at 0.50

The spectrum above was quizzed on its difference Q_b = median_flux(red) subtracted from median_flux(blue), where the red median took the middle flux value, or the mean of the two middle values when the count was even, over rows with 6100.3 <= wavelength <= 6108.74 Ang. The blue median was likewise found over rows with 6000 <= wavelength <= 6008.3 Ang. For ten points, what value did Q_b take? 0.10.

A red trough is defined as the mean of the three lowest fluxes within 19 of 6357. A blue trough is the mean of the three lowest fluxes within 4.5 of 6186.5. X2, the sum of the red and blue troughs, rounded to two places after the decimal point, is 6.18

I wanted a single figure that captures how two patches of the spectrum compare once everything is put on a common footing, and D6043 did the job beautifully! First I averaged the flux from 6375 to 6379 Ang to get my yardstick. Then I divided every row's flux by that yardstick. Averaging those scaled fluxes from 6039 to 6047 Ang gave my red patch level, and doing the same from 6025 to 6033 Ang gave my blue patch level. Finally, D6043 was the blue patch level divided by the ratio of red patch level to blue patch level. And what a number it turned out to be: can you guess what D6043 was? 1.05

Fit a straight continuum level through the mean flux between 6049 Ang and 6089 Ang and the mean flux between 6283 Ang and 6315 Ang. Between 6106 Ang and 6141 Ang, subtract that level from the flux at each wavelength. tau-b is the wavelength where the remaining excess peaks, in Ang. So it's 6112.26 Ang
